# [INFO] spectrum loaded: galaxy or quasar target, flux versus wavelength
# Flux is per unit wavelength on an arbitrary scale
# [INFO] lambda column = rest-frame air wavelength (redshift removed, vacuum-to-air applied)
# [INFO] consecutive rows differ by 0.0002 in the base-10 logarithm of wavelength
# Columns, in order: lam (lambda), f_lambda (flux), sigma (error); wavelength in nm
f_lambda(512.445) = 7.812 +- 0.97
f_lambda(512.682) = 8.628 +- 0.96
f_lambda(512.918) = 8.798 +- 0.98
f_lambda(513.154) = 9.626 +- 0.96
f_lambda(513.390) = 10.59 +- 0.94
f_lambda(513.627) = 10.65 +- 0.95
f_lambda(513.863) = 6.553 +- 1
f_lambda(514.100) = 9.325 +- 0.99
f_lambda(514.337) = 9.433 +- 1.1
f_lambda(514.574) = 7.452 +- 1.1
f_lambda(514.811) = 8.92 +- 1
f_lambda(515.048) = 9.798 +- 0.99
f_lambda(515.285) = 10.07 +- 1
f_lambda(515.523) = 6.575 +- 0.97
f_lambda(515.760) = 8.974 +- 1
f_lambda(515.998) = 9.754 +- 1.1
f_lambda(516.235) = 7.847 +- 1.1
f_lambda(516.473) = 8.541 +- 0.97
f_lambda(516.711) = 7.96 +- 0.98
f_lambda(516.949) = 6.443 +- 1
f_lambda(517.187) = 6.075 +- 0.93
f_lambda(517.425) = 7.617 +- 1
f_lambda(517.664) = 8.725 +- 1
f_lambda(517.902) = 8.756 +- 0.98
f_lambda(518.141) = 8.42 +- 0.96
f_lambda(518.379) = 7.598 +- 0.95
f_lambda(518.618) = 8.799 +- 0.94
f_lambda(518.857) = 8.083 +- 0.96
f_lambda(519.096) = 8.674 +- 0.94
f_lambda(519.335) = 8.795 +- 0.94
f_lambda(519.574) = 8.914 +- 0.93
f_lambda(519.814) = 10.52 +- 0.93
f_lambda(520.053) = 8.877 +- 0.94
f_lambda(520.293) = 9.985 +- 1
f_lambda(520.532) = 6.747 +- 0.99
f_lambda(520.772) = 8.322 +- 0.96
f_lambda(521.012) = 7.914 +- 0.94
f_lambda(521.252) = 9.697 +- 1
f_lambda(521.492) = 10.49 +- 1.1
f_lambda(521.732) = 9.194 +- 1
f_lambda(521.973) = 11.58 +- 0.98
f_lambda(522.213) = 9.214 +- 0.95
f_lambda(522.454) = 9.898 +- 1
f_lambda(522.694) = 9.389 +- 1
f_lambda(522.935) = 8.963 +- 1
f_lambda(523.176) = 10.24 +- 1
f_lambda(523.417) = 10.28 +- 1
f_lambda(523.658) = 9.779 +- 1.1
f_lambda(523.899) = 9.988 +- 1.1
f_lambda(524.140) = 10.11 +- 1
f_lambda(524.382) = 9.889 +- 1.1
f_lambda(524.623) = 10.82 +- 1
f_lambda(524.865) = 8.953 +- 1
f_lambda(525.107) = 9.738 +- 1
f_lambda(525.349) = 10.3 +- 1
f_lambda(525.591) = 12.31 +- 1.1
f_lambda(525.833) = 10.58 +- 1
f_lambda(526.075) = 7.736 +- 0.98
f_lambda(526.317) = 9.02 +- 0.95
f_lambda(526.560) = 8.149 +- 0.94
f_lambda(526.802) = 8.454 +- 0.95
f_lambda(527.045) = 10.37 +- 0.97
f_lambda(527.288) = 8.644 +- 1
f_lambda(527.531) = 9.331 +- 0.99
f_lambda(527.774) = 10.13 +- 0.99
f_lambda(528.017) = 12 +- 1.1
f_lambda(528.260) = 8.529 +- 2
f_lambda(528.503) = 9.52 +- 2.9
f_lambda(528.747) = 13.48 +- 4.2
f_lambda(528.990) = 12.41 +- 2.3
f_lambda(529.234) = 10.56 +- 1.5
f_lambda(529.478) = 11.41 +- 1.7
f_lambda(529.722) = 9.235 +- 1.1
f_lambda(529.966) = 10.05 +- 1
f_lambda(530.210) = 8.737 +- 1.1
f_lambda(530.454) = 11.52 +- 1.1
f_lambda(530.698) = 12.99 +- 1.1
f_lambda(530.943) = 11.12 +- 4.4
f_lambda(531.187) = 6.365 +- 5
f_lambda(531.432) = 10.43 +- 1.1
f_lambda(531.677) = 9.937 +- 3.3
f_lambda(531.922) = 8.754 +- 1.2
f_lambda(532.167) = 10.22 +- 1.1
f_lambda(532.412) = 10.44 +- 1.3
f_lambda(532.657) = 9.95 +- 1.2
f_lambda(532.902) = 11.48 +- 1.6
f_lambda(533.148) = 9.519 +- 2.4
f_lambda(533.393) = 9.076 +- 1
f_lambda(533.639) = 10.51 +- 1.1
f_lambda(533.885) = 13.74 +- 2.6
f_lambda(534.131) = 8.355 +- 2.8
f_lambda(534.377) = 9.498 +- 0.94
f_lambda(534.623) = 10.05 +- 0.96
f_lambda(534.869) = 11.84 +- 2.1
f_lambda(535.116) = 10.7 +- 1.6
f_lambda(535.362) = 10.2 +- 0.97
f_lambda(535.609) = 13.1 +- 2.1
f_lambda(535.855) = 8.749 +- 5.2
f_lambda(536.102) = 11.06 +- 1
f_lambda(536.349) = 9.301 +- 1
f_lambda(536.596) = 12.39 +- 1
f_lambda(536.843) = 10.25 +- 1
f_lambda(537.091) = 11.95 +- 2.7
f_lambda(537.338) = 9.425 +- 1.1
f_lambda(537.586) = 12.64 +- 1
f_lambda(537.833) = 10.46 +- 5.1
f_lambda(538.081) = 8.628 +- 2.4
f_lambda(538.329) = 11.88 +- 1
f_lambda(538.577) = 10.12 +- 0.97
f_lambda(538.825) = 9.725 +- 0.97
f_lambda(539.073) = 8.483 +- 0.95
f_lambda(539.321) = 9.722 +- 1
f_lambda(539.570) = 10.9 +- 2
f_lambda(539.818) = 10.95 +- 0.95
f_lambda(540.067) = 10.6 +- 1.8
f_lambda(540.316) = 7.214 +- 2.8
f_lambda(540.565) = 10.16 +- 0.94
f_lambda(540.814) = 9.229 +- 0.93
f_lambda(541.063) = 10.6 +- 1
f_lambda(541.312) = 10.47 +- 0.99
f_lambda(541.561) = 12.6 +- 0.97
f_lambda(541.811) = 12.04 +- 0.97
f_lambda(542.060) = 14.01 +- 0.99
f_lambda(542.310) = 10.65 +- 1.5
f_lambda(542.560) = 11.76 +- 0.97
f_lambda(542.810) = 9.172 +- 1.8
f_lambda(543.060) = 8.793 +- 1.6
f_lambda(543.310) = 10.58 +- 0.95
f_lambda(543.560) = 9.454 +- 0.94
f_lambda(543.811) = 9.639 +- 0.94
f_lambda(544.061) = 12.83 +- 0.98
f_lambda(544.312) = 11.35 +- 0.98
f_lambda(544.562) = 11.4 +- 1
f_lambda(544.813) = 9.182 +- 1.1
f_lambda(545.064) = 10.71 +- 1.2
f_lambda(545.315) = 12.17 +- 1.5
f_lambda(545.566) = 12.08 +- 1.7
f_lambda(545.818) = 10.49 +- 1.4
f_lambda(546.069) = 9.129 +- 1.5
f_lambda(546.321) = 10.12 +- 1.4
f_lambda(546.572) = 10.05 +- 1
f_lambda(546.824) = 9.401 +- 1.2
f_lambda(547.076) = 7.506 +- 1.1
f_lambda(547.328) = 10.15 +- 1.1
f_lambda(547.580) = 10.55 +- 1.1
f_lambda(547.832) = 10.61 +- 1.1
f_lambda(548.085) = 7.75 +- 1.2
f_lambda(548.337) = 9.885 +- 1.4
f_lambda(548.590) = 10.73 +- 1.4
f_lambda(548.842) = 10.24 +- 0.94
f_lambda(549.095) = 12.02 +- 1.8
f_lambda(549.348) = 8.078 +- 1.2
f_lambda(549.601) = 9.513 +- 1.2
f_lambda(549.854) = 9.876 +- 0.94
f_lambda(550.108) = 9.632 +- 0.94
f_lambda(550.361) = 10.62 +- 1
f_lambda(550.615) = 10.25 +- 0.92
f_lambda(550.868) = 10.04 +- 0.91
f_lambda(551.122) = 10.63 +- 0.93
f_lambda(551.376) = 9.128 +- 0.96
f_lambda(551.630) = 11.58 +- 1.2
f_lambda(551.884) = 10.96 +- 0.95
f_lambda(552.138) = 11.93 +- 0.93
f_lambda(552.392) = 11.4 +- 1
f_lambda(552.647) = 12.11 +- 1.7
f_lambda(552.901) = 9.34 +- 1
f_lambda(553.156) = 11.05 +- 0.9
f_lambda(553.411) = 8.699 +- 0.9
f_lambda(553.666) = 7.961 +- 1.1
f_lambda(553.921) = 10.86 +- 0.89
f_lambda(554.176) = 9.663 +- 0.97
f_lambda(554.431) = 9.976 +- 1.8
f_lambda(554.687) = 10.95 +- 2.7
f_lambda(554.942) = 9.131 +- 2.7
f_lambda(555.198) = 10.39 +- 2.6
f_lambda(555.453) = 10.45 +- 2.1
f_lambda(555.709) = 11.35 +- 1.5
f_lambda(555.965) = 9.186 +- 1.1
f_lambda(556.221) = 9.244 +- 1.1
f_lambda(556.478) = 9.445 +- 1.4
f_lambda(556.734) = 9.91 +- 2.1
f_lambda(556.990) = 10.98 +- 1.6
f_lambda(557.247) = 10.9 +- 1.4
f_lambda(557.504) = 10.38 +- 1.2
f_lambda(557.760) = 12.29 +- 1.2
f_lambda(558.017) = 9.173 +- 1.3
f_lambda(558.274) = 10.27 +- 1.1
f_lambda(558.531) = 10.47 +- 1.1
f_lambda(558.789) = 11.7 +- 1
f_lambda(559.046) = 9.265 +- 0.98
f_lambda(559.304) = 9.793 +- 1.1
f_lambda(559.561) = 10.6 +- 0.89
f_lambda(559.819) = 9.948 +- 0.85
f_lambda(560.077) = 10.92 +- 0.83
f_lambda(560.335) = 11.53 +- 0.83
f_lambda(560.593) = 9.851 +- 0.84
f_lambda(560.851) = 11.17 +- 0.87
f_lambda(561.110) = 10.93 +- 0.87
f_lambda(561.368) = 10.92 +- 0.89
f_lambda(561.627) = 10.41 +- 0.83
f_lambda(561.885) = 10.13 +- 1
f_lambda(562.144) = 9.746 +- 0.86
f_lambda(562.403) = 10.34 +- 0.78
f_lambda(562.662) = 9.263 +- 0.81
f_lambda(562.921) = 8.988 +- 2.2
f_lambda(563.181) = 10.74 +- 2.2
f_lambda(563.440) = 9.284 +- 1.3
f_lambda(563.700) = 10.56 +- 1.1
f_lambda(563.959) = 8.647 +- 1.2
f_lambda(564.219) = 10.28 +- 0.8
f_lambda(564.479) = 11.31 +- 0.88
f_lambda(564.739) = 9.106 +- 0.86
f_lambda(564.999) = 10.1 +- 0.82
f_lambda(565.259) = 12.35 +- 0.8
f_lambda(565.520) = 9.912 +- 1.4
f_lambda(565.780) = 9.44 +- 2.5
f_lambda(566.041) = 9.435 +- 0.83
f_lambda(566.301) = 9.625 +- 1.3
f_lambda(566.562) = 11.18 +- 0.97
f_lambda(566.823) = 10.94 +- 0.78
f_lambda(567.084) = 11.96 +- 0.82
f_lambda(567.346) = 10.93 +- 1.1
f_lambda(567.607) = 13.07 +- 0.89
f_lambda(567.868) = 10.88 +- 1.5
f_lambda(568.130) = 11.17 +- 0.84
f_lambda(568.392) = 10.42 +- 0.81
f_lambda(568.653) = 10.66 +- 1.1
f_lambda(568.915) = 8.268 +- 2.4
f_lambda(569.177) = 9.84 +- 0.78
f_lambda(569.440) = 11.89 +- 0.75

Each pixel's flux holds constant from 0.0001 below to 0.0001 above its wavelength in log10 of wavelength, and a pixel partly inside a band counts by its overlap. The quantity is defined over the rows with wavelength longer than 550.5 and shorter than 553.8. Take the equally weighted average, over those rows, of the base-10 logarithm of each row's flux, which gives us 1.01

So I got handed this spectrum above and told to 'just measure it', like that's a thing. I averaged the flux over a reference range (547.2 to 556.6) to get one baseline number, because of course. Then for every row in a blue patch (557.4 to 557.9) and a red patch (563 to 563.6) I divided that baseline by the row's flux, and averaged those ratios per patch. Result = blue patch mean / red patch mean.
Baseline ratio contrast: 0.88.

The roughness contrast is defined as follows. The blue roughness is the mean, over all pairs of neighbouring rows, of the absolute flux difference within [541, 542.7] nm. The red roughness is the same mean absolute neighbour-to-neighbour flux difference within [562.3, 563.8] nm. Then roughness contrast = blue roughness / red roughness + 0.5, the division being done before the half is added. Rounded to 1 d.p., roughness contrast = 1.8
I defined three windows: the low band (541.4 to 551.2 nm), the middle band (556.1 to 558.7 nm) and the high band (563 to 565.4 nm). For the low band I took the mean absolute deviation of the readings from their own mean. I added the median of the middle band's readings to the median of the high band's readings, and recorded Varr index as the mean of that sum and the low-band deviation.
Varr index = 10.8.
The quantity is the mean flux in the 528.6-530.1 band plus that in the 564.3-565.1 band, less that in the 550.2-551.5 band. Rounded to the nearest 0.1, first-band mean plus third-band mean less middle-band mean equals 11.2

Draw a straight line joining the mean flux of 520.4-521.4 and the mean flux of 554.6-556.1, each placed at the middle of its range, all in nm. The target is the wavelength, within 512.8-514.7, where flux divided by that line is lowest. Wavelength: 513.863 nm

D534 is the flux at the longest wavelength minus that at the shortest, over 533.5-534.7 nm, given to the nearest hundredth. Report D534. -0.46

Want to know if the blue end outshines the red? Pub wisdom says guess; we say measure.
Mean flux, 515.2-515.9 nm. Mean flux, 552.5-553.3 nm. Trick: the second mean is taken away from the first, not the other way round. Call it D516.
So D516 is -2.3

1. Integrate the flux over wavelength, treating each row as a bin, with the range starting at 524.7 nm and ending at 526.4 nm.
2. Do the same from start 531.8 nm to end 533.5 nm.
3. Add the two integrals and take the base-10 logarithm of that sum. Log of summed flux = 1.53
